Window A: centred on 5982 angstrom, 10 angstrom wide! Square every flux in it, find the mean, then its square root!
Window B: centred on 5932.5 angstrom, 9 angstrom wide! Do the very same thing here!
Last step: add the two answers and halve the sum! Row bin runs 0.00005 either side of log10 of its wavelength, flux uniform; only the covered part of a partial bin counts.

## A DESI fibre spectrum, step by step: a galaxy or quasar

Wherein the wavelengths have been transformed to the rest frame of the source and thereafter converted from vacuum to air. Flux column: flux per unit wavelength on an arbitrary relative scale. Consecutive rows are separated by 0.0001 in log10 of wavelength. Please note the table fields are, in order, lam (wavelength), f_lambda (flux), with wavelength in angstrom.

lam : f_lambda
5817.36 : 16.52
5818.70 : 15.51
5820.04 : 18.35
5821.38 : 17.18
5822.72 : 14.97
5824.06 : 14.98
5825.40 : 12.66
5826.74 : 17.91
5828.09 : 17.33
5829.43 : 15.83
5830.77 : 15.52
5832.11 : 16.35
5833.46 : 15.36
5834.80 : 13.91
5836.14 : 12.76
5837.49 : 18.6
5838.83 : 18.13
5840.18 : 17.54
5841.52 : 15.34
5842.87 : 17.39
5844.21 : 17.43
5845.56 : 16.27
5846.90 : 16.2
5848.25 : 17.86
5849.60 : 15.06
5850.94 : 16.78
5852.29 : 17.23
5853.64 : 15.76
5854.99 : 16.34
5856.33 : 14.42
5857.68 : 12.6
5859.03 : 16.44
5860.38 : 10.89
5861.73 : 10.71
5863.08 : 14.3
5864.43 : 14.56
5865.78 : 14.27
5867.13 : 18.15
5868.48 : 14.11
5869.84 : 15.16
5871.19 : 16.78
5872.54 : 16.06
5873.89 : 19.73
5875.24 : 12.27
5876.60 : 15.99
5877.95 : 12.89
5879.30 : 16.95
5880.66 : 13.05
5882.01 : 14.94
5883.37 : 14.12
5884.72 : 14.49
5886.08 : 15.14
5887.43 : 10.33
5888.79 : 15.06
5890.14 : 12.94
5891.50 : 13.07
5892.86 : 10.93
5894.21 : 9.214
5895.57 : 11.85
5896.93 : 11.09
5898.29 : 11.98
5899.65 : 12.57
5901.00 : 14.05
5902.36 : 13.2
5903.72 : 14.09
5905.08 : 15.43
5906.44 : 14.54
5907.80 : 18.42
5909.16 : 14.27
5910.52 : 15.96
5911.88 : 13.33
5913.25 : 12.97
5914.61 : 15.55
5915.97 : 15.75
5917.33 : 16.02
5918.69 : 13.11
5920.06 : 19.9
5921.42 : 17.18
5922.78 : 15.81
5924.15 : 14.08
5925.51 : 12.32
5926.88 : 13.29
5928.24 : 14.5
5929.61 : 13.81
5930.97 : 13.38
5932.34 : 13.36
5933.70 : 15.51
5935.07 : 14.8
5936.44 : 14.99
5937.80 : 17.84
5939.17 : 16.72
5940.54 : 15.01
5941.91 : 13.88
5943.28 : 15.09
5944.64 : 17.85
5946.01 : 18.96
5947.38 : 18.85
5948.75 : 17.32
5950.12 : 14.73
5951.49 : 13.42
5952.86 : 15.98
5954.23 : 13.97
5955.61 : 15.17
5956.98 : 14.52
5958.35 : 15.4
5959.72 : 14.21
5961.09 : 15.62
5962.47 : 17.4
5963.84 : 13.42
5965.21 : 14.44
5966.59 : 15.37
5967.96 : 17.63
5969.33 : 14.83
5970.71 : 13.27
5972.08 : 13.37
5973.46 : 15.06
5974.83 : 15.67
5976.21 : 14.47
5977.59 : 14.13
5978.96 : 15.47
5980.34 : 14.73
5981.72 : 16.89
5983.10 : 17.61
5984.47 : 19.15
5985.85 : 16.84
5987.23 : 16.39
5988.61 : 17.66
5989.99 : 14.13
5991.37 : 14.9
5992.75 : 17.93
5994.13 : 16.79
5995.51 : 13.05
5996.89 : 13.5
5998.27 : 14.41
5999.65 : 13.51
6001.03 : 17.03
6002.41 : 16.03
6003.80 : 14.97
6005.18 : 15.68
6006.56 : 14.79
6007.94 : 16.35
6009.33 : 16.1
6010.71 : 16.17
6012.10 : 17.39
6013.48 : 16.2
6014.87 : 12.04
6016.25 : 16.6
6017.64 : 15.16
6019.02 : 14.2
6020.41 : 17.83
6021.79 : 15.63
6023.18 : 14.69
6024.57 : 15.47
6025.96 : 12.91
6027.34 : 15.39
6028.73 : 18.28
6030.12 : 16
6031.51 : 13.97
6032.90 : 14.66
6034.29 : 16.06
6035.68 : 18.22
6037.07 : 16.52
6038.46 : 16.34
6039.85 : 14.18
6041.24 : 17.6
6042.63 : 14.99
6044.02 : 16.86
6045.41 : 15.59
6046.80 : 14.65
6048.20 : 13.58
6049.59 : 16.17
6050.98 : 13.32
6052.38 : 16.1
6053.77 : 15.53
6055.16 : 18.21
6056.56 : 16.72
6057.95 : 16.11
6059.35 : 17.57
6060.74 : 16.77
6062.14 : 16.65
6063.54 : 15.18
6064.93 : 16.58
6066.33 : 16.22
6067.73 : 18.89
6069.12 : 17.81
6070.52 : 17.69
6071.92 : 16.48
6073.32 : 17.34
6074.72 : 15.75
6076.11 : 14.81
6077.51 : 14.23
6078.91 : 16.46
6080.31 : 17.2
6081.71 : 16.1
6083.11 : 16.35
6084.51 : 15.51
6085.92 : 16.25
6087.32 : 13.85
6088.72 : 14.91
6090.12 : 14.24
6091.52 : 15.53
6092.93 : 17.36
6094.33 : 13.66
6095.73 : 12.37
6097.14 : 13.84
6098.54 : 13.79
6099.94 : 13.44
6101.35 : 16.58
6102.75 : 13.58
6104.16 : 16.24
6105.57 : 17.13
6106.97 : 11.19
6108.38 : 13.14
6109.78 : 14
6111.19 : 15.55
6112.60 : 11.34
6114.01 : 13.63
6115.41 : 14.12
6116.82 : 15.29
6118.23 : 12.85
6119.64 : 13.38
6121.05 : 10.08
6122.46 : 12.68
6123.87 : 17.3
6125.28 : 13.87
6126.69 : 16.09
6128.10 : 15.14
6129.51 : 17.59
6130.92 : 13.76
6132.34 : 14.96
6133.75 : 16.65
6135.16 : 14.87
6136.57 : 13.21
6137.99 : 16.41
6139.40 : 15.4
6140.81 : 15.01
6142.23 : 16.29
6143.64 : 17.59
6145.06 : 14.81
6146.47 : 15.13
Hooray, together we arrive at 15.4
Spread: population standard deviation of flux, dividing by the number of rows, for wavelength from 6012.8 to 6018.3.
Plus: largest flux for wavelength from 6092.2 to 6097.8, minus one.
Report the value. 18.1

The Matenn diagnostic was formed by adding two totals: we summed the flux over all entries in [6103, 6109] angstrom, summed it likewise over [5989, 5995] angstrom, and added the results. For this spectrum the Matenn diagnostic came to 121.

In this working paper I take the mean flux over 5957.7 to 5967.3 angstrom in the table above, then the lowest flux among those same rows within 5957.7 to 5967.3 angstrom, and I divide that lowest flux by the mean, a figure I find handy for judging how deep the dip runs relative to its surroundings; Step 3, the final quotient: 0.89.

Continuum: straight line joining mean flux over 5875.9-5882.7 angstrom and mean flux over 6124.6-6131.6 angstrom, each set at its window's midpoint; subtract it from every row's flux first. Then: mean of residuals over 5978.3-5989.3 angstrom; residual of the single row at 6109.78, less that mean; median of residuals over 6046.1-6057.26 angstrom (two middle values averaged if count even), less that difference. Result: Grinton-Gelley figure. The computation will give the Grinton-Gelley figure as 3.8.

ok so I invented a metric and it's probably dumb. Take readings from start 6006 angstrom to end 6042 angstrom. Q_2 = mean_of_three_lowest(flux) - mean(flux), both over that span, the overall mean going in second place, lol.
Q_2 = -2.7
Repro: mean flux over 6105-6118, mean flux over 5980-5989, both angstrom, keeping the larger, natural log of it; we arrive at 2.84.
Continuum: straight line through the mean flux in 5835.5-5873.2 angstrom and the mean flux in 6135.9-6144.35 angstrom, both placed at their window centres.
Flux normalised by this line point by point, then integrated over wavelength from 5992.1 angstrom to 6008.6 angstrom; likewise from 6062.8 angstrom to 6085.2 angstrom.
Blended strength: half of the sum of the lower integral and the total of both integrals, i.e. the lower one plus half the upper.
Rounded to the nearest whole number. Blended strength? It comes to 28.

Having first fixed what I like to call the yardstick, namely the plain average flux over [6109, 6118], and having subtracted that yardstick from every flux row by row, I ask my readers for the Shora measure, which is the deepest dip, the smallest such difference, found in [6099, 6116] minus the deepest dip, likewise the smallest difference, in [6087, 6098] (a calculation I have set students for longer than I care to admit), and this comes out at -1.2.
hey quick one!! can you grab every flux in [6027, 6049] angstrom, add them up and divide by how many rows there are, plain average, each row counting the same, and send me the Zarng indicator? 15.8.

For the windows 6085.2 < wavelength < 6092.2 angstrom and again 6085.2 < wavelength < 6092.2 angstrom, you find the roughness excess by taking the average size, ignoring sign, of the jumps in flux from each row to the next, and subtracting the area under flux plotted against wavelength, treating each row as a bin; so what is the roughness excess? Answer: -103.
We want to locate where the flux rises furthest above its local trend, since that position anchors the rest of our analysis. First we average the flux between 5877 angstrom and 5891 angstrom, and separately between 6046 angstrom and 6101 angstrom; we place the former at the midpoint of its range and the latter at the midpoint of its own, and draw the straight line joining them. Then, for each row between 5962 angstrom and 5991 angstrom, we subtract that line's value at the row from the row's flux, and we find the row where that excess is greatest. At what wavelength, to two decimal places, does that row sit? 5984.47 angstrom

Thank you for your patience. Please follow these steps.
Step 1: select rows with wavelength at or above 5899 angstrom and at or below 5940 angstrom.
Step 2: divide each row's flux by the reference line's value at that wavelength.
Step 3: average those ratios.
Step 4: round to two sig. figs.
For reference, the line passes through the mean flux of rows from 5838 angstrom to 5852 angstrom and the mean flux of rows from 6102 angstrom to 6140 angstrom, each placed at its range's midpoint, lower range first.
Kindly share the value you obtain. 0.92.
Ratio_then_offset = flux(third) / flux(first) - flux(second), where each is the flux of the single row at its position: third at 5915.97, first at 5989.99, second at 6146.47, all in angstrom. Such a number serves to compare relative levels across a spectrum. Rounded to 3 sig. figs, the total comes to -14.0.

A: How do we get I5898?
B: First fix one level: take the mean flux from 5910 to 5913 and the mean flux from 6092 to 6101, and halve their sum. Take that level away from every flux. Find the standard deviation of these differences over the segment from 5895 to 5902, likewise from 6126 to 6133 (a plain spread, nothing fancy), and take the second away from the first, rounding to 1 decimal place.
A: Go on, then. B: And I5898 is -0.3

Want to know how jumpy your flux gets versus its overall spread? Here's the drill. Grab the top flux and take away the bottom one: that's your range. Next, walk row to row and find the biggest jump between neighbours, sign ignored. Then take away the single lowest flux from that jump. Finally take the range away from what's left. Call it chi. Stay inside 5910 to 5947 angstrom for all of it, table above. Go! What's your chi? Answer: -13.1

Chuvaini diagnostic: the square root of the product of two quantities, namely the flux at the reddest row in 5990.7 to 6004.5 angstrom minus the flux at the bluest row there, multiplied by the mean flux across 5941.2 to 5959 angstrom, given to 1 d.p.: 1.1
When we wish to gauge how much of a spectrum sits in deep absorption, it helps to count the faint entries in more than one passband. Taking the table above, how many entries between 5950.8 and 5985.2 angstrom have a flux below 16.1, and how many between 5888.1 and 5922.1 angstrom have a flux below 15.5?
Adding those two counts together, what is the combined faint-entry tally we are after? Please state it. 38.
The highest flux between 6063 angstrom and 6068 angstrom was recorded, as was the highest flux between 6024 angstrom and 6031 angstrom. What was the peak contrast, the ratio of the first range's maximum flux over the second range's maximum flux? 1.03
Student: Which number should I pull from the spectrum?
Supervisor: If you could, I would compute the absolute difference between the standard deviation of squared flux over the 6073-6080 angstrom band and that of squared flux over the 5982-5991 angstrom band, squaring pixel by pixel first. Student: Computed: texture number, 16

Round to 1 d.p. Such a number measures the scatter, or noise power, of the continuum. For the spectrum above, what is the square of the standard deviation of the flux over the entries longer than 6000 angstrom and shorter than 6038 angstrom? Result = 2.1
